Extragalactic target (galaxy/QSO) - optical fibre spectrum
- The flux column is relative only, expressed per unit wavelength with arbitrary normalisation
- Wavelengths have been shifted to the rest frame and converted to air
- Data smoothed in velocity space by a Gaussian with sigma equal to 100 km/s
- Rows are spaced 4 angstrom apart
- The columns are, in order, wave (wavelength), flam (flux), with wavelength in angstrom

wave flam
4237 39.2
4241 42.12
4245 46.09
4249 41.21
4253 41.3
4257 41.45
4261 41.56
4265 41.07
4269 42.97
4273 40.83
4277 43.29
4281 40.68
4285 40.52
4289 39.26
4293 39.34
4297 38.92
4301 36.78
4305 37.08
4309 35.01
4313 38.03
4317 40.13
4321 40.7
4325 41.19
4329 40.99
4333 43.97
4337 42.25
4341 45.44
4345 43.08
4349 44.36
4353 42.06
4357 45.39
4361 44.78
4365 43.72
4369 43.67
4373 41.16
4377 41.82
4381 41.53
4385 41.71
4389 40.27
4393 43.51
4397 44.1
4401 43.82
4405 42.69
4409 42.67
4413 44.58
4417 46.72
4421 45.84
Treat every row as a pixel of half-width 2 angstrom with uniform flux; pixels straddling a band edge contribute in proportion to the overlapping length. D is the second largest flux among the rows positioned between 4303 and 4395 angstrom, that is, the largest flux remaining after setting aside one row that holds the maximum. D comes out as 45.39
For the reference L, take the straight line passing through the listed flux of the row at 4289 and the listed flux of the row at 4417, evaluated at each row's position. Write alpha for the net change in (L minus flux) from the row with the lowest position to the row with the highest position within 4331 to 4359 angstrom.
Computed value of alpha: 0.0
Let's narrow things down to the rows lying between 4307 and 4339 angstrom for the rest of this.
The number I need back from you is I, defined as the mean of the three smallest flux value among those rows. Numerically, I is 37.7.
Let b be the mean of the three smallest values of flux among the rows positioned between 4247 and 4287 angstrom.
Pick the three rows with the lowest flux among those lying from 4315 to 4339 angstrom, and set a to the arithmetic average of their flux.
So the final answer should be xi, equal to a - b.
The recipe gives 0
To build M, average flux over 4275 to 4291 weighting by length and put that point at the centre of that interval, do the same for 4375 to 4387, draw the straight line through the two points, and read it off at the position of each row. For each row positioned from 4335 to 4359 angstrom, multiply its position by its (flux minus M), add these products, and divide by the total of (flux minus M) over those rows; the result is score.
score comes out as 4347.8 angstrom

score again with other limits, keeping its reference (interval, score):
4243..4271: 4253.1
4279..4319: 4303.6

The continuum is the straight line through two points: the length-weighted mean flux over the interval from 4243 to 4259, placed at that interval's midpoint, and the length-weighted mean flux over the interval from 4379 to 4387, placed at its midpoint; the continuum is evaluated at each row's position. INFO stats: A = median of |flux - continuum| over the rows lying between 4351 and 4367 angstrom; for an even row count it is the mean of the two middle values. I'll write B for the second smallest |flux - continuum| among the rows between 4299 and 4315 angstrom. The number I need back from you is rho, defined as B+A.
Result 7.6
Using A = 2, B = 5.1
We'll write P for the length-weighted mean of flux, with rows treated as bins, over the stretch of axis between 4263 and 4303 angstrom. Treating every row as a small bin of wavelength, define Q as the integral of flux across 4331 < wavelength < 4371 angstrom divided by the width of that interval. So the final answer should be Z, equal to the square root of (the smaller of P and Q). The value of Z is 6.35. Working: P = 40.4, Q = 43.9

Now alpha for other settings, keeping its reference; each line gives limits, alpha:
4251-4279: -0.6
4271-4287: 1.0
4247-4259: 0.2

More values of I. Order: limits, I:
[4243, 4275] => 41.0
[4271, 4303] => 38.3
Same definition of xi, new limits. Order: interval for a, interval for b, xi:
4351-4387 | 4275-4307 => 4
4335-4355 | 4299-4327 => 6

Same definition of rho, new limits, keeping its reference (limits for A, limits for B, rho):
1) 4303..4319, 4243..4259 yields 5.8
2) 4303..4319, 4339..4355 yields 5.8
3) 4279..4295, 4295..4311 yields 7.4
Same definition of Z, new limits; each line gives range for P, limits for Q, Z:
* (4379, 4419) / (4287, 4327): 6.22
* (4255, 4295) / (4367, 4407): 6.41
